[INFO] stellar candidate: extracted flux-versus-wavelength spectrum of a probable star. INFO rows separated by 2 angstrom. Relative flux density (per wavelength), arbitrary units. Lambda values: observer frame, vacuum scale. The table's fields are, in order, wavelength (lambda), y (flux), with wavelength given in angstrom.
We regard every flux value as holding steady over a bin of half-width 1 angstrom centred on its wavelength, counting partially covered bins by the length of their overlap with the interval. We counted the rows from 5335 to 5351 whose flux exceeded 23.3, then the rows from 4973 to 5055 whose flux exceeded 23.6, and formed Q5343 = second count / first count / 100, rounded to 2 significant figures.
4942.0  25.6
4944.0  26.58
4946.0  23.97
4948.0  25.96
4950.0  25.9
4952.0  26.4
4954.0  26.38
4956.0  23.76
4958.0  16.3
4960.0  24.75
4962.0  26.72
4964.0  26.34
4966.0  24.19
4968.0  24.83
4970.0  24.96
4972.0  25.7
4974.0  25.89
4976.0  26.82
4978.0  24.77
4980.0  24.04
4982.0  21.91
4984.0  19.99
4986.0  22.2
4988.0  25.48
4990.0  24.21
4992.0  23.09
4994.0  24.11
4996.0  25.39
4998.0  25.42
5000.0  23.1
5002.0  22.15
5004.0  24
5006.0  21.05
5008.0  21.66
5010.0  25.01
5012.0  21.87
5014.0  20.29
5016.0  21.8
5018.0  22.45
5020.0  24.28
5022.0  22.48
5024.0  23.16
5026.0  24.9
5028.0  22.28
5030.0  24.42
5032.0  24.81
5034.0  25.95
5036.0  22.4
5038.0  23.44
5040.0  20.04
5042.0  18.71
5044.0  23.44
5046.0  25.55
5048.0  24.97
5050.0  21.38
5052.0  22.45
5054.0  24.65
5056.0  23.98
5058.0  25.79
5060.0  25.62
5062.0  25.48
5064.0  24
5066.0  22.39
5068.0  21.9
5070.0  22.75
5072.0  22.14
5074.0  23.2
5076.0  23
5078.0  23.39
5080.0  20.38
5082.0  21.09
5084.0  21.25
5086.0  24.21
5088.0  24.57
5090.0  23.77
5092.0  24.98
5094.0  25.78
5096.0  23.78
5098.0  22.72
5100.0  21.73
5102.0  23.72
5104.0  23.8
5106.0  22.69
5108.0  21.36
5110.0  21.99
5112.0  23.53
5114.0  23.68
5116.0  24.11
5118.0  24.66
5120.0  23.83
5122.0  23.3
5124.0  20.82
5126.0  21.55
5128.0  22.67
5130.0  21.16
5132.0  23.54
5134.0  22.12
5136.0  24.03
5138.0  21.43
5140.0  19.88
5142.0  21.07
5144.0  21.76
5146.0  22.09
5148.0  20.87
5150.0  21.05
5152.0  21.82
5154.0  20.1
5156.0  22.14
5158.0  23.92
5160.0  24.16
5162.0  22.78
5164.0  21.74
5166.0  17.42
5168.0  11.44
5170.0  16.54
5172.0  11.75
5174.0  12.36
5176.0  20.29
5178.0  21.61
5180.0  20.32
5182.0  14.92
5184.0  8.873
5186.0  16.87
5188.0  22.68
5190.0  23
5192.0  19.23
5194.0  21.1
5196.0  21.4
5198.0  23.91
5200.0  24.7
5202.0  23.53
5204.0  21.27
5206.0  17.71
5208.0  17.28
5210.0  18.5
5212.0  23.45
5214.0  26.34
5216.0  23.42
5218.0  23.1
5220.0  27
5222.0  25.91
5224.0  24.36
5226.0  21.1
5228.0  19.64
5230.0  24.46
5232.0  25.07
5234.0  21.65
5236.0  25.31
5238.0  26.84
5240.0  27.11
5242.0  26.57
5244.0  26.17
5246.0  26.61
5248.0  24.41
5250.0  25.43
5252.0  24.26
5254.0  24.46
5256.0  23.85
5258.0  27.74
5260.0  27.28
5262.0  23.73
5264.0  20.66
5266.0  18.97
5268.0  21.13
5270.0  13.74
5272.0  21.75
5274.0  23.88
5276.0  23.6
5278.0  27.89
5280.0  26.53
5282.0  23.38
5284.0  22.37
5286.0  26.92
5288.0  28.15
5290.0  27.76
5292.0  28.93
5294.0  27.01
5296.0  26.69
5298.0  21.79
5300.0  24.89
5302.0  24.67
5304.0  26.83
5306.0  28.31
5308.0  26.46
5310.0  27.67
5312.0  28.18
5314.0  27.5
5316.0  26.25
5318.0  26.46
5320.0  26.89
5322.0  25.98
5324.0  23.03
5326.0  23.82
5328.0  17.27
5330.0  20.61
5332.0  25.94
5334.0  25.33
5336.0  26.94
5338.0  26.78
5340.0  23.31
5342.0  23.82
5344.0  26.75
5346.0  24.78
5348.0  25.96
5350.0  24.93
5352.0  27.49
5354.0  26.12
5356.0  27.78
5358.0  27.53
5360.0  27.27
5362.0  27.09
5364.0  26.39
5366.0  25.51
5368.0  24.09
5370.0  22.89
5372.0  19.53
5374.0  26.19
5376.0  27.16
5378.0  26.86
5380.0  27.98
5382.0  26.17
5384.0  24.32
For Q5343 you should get 0.024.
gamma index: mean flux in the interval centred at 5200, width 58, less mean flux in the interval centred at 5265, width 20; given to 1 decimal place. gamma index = -1.7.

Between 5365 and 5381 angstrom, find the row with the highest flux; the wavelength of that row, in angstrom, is 5380.0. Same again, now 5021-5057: 5034.0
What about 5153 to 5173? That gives 5160.0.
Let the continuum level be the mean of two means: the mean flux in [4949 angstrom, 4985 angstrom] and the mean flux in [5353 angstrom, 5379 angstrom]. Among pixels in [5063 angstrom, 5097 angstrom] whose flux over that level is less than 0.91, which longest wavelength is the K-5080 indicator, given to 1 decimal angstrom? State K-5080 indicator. 5084.0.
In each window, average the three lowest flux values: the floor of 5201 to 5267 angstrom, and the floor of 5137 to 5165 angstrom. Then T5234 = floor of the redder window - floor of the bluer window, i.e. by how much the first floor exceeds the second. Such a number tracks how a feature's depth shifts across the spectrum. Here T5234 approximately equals -2.5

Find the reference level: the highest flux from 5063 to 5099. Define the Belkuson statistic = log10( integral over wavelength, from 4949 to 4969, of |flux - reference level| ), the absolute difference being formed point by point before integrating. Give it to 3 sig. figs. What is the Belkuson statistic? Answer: 1.55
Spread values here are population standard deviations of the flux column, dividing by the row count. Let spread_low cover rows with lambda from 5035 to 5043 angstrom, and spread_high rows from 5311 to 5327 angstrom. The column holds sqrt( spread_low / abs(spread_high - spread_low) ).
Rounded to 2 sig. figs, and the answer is 2.9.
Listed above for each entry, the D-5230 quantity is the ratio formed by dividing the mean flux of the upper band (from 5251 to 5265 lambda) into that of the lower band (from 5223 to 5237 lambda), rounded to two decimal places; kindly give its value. 0.94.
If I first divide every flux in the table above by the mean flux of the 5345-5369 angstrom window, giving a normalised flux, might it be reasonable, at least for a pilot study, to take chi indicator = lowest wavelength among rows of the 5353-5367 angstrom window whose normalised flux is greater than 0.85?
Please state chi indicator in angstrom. 5354.0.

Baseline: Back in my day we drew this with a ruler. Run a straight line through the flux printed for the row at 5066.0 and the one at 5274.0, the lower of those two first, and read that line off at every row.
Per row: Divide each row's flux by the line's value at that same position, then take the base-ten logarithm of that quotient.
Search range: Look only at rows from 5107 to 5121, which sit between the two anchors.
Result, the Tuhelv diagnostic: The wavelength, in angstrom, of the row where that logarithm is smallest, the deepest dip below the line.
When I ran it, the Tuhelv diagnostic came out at 5108.0 angstrom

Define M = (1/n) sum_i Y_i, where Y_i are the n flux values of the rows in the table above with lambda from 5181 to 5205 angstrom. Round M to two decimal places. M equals 20.12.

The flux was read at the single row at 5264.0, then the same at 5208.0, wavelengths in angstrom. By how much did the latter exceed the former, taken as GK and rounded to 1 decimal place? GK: -3.4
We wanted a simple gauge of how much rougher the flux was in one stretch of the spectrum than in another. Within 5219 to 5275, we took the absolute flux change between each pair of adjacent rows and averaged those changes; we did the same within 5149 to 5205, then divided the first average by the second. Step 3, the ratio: 0.77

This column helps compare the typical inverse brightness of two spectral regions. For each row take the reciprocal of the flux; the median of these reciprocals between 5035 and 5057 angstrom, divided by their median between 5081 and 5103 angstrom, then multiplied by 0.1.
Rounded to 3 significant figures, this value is 0.101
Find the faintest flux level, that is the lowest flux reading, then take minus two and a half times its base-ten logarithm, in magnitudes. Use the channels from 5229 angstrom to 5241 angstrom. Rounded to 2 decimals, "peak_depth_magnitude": -3.34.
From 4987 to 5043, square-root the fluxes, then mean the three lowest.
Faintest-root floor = 4.4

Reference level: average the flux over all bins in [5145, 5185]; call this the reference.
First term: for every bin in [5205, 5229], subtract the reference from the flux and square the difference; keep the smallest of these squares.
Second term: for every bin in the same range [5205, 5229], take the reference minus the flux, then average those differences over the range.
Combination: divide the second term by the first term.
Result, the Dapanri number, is -37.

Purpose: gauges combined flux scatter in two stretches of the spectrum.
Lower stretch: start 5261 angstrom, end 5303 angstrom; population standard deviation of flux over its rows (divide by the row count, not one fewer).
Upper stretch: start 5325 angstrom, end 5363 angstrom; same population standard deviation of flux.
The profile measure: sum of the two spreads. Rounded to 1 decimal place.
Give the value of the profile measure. 6.1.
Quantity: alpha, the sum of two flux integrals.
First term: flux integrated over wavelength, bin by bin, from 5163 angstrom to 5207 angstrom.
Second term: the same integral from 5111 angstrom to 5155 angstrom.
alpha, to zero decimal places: 1803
